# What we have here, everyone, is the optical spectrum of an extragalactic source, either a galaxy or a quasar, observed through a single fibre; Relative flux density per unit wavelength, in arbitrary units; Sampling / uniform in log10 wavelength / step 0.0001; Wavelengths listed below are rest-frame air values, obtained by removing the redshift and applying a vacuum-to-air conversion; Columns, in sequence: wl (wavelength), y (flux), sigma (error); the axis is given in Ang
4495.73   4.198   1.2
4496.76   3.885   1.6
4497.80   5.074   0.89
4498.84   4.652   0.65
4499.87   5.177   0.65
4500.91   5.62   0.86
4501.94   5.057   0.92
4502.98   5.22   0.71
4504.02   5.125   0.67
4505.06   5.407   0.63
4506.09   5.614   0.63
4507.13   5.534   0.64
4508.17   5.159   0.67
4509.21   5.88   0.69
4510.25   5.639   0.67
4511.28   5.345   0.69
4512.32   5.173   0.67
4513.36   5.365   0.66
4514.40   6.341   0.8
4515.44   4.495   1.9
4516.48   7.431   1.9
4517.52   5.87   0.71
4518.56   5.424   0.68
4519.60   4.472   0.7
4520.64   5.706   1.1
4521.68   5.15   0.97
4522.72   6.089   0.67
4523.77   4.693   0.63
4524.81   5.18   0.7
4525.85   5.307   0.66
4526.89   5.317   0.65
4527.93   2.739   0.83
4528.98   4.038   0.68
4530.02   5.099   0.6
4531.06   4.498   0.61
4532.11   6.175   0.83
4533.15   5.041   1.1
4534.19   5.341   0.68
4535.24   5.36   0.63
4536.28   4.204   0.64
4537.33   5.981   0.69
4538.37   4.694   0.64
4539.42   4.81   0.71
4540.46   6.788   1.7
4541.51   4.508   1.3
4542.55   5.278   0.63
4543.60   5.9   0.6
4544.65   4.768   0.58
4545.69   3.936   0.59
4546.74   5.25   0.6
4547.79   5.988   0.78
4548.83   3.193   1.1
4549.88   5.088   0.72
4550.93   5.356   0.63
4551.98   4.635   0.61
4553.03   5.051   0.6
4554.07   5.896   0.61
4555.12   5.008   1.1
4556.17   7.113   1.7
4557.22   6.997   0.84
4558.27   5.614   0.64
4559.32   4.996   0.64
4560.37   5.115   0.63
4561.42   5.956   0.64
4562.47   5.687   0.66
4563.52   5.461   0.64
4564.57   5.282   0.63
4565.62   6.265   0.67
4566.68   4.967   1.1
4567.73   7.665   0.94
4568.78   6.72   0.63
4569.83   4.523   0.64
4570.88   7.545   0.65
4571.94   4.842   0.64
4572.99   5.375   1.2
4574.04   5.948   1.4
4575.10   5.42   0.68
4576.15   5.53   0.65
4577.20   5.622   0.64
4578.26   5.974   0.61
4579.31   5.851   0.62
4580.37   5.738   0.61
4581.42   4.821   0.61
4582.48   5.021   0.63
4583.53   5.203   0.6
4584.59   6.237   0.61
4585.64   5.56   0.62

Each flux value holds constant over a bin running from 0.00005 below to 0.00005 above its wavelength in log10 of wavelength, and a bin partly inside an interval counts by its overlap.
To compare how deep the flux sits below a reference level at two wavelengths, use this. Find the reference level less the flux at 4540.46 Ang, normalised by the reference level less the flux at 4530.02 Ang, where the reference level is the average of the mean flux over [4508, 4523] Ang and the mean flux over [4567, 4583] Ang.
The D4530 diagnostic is -2.0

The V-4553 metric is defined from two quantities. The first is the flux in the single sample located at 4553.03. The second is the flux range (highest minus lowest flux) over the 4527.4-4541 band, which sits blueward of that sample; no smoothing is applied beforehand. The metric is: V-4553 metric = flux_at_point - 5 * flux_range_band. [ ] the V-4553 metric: -15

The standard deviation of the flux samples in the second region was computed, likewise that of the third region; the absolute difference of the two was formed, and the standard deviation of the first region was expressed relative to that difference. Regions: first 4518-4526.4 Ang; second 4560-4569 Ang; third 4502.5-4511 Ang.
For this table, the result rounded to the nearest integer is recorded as 1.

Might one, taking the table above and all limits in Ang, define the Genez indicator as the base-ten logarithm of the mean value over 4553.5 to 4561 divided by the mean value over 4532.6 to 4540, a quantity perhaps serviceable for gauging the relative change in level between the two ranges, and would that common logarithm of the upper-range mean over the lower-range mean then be 0.06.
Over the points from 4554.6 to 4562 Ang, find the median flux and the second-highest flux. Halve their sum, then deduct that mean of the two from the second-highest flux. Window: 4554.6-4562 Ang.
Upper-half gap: 0.69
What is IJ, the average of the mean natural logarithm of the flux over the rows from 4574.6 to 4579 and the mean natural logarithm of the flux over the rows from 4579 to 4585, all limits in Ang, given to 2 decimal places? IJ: 1.71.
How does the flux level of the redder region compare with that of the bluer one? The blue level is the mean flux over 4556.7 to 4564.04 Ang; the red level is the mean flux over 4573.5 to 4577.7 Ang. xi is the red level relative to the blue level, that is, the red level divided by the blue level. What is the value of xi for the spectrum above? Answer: 0.99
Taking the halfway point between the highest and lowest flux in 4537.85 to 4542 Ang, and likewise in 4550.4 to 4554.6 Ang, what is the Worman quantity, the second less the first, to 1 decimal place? -0.4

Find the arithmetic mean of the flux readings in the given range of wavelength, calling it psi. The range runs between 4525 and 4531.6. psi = 4.5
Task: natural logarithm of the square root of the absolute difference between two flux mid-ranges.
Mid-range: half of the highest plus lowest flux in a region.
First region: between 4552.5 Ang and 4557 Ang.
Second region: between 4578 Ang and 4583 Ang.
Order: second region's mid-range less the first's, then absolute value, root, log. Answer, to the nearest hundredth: -0.21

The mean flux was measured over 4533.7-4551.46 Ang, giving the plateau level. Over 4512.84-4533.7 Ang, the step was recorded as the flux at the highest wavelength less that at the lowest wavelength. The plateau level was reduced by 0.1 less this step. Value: 4.7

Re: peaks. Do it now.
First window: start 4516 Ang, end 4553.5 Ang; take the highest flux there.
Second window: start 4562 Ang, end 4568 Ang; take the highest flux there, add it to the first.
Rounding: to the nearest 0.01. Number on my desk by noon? 15.10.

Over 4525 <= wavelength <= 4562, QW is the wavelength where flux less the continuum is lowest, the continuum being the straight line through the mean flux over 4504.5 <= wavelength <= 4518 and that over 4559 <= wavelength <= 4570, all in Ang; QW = 4527.93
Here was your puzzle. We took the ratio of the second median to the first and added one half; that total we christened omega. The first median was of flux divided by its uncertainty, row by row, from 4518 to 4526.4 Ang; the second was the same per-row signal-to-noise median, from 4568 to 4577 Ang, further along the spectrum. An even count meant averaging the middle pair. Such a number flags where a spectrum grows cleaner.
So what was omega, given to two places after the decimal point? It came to 1.55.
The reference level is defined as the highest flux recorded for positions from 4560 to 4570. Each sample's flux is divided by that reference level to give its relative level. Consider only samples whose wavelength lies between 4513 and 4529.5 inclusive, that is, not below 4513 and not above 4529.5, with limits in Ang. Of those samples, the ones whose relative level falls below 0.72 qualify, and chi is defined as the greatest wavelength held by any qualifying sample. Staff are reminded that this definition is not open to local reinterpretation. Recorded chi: 4528.98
